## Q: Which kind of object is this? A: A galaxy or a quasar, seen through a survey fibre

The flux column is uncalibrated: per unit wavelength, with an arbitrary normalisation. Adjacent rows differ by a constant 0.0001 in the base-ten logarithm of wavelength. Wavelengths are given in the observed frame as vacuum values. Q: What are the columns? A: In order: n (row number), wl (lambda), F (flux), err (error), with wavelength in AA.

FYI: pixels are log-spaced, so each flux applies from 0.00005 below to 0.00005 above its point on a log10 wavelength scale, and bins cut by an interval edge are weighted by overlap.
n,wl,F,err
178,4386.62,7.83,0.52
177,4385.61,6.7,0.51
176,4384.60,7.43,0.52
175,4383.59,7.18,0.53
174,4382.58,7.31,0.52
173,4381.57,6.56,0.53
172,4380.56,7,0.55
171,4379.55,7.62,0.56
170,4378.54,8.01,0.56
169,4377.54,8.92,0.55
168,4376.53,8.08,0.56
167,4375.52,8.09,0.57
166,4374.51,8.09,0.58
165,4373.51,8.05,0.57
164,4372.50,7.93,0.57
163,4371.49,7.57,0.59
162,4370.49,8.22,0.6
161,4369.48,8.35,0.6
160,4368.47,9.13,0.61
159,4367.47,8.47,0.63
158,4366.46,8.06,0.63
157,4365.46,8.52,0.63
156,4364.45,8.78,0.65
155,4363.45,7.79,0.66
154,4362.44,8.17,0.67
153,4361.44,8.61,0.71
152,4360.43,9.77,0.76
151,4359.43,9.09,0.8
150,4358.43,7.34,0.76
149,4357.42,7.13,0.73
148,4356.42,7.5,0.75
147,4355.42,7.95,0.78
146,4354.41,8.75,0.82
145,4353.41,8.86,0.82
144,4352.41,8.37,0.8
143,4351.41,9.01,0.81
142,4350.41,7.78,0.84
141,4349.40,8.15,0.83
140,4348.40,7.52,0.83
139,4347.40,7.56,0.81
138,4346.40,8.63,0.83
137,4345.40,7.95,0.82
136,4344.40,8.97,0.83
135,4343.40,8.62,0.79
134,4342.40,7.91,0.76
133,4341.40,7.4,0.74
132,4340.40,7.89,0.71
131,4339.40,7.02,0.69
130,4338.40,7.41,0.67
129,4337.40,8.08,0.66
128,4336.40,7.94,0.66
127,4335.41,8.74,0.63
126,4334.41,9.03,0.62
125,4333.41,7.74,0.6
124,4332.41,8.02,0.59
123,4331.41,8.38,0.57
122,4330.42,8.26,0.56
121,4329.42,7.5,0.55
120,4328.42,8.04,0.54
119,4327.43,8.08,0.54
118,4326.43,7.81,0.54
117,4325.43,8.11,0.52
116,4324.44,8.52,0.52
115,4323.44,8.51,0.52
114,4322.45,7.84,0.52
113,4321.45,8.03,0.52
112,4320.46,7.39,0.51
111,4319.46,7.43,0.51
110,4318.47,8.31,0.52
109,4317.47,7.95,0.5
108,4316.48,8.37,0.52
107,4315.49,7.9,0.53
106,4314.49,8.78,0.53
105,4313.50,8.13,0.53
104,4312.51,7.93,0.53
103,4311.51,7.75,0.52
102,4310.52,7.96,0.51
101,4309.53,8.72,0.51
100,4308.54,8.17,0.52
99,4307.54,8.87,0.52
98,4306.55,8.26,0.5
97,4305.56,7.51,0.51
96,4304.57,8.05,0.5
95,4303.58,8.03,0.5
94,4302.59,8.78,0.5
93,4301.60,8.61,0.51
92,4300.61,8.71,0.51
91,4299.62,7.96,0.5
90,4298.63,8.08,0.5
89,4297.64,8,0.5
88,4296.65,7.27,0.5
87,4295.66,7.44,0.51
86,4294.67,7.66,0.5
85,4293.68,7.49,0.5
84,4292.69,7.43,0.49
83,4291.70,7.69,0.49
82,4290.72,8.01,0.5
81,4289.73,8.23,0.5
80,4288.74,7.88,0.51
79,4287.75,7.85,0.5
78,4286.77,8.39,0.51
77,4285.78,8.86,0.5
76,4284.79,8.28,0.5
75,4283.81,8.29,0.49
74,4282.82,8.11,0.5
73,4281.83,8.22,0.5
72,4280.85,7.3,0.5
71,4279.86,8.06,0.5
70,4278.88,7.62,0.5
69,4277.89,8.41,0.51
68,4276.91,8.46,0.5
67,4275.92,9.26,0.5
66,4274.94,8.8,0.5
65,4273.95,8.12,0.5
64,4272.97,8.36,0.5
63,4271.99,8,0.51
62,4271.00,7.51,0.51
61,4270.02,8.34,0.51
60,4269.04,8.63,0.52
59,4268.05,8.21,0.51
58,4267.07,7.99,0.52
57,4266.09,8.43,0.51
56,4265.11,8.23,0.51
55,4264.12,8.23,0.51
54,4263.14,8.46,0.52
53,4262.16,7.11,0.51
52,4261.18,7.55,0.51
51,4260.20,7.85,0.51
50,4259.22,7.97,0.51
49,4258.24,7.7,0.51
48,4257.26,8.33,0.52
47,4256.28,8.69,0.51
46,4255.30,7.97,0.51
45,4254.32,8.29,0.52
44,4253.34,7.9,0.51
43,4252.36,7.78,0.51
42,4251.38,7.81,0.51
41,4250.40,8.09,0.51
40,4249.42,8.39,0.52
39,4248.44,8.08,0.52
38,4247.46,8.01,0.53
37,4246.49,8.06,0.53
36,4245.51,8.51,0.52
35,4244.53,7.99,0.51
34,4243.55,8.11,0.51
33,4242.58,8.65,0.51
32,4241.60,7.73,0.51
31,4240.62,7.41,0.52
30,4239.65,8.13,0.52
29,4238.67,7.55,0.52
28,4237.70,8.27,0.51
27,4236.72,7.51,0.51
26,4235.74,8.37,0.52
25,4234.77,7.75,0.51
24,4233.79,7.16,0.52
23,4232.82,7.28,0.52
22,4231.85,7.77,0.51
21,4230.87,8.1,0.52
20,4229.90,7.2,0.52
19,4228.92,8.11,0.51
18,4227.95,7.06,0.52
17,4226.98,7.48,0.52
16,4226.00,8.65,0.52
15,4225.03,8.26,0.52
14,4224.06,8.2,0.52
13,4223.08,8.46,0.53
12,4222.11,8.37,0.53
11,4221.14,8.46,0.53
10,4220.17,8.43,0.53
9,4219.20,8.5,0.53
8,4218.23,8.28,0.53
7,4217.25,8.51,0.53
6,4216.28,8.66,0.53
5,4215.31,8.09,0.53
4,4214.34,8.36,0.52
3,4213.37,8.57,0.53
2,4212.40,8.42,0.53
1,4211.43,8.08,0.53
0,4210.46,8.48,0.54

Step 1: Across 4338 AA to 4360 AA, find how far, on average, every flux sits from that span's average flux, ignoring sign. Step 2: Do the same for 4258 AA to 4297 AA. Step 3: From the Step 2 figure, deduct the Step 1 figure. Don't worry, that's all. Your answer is -0.18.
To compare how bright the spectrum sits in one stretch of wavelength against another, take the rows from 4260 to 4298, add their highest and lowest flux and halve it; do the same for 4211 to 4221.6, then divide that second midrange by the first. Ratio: 1.02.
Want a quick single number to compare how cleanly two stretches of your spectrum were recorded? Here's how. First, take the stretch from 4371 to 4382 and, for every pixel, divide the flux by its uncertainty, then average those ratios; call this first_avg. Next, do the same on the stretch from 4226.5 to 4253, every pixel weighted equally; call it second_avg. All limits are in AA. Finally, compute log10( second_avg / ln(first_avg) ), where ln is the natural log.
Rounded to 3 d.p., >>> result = 0.763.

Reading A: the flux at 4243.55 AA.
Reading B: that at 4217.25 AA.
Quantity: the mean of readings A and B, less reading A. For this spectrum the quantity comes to 0.20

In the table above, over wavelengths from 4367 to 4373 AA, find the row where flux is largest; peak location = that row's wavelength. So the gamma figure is 4368.47 AA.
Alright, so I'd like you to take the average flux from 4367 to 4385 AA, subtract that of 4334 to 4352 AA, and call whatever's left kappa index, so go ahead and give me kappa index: -0.2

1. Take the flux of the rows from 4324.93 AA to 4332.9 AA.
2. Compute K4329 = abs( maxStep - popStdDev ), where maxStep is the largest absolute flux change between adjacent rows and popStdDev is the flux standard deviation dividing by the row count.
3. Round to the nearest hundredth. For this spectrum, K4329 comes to 0.51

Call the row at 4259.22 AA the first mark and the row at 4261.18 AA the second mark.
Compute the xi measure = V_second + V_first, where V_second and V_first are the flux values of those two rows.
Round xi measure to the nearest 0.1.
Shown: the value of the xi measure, 15.5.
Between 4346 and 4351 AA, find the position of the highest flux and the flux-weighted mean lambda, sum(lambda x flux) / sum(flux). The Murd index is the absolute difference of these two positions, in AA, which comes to 2.0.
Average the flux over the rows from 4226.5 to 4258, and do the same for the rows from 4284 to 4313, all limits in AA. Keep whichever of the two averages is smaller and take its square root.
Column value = 2.81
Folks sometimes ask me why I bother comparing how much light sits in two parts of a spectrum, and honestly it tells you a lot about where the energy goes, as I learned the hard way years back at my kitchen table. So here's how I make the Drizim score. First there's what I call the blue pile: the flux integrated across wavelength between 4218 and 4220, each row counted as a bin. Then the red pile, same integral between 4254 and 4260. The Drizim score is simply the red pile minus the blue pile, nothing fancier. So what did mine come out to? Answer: 32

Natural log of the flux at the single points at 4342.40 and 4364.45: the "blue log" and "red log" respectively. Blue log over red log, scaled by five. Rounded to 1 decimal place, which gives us 4.8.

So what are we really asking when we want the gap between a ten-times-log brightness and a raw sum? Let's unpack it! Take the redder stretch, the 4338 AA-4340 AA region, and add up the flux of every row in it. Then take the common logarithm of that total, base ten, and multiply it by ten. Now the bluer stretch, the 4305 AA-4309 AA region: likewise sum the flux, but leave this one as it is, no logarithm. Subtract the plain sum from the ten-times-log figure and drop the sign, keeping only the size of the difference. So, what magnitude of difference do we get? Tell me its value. 21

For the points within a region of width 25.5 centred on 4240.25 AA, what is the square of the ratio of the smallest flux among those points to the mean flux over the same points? 0.80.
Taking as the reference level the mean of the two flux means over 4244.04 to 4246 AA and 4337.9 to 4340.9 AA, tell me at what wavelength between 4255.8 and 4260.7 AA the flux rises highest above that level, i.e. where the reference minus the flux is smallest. 4256.28 AA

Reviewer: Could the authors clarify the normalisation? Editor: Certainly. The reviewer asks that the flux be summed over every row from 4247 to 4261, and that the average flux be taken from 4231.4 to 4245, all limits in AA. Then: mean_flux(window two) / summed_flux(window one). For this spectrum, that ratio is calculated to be 0.0694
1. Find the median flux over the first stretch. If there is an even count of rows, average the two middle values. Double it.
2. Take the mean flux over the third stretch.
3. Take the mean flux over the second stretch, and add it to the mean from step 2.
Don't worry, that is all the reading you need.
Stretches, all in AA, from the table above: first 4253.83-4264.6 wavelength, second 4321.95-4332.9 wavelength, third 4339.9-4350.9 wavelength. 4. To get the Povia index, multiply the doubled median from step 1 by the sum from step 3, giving 257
